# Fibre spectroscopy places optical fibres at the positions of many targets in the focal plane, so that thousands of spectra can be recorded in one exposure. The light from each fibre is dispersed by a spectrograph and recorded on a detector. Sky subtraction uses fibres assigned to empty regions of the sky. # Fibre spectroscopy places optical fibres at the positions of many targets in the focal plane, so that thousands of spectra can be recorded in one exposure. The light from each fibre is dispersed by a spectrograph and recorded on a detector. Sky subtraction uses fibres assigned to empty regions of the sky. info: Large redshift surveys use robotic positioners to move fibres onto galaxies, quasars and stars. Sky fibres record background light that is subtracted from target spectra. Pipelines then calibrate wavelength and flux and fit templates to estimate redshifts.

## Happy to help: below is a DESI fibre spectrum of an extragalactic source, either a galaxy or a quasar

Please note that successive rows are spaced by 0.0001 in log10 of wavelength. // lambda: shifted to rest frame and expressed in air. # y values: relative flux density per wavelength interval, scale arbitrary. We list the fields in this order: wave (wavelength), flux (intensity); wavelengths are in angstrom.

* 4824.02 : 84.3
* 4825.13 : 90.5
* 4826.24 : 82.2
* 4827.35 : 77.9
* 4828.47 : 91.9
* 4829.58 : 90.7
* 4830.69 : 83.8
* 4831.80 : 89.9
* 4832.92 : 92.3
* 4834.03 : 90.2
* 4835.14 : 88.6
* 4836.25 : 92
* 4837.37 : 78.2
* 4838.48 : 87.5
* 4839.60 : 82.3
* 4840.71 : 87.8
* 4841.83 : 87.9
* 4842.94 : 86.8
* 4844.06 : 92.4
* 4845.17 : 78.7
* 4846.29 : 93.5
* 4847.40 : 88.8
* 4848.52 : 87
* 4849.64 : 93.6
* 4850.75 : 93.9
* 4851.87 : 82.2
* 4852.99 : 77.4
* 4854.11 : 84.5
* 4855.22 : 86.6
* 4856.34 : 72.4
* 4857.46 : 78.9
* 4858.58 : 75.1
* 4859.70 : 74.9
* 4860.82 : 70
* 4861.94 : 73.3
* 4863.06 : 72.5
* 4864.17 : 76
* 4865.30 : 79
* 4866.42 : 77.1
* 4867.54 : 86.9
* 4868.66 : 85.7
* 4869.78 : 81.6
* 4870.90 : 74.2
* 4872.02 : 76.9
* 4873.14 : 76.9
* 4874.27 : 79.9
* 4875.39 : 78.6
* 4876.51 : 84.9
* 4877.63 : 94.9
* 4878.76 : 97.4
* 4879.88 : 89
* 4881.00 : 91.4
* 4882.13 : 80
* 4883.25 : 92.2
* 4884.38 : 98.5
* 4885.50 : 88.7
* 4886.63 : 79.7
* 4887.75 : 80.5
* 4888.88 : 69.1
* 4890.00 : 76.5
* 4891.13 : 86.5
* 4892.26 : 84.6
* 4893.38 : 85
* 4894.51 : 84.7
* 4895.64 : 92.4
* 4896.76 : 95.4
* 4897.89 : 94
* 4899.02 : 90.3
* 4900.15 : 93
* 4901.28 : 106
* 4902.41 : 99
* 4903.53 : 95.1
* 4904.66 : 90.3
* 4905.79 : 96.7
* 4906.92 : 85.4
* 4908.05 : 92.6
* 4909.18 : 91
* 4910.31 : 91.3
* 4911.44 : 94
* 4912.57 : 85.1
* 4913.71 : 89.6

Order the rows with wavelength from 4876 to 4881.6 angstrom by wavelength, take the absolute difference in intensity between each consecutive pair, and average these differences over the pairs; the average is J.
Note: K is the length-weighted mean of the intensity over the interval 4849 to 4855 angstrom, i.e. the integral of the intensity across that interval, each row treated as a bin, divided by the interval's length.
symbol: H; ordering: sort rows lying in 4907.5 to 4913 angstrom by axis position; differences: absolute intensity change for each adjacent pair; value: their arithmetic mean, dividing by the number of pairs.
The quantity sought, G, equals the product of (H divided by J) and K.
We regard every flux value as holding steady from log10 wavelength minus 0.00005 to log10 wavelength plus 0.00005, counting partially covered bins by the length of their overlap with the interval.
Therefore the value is 50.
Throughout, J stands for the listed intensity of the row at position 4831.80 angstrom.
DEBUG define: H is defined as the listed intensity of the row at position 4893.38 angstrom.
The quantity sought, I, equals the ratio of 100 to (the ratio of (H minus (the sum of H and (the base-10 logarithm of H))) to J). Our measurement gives -4659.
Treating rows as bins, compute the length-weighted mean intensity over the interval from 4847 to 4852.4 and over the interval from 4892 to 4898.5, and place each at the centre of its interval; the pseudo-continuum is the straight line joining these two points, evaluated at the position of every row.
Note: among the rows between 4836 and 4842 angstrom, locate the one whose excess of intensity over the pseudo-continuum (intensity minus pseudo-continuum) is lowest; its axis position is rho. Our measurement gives 4837.37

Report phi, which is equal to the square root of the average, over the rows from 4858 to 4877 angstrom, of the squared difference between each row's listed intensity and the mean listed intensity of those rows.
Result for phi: 4.6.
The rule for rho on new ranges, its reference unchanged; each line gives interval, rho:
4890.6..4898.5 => 4892.26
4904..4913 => 4912.57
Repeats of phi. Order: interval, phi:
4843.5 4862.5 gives 7.9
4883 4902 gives 8.5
